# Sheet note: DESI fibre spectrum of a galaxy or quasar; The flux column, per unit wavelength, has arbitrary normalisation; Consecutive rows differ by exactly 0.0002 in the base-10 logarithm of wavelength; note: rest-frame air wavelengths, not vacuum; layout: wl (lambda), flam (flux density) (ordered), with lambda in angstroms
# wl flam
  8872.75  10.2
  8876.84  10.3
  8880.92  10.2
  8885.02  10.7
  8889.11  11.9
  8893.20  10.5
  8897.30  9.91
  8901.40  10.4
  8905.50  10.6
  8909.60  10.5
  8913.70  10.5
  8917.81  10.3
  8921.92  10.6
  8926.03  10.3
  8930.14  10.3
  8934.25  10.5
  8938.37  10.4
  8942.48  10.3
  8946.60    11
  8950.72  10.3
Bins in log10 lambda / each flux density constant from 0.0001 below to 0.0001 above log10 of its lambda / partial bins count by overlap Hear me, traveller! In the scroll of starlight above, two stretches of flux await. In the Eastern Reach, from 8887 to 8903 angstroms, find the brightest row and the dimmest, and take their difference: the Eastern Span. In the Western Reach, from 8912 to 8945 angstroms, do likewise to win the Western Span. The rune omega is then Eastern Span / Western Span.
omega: 7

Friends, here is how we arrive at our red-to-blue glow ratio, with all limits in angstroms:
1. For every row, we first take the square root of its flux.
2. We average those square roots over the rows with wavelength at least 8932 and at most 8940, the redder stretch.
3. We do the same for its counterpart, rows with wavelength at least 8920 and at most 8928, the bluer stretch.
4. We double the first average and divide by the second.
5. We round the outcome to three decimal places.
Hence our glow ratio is 2.000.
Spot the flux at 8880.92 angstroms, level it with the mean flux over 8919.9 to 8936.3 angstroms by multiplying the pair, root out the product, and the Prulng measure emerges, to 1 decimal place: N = 10.3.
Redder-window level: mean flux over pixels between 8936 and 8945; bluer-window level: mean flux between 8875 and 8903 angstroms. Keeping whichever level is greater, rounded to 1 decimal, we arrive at 10.6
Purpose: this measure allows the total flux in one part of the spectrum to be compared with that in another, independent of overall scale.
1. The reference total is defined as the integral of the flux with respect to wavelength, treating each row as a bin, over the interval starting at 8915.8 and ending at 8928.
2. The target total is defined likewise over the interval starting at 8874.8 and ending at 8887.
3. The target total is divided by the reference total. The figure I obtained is 1.00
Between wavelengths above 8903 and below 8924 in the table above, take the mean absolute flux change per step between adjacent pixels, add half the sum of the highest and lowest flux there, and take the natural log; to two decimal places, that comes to 2.36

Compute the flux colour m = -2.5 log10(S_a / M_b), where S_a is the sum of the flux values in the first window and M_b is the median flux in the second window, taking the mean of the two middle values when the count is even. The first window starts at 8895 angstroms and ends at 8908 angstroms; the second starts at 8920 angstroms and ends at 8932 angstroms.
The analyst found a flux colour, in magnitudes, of -1.19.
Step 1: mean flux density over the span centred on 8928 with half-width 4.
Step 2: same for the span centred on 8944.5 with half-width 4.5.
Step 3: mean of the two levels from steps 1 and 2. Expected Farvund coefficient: 10.5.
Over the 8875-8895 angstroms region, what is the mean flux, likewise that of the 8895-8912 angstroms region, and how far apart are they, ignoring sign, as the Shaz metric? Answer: 0.37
